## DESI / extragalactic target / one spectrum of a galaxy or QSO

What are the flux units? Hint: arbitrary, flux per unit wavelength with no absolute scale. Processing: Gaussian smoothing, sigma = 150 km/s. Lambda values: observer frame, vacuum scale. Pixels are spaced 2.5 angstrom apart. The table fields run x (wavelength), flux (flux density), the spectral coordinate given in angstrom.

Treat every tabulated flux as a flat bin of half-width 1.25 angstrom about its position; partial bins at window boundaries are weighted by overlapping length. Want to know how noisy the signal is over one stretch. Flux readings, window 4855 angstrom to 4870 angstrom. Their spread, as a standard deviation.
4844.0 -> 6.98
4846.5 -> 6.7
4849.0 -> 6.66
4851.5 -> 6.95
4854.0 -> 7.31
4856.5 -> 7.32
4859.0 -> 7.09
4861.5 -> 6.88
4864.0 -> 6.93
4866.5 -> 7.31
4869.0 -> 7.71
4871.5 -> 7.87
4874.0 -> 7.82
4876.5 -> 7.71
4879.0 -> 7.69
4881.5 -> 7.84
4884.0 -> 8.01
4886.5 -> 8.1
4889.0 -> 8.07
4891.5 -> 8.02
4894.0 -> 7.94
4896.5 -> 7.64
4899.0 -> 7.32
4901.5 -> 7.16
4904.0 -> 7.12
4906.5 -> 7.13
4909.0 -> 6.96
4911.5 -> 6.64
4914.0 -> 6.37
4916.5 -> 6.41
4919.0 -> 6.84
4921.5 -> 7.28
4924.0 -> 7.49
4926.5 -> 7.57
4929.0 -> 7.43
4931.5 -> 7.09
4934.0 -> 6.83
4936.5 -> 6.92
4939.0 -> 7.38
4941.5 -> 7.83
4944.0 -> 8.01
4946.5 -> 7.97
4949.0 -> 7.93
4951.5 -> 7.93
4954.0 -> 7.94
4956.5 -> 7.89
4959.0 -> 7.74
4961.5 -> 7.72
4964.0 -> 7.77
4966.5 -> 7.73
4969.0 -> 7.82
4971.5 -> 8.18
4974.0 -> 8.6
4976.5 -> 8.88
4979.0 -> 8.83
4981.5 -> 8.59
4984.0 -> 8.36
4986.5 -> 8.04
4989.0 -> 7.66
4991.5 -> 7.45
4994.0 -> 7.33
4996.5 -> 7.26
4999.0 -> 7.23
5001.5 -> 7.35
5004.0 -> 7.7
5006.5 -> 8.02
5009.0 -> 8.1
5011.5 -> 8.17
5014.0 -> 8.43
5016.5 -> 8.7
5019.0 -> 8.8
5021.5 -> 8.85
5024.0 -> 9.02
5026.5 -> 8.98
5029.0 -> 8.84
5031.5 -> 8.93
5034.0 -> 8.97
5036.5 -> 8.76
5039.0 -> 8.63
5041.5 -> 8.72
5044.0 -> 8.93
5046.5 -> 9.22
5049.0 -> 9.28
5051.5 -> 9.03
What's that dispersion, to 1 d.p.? 0.3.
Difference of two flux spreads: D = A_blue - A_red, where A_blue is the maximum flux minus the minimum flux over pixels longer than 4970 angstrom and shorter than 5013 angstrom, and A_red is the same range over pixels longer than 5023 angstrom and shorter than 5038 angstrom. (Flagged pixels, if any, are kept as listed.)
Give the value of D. 1.4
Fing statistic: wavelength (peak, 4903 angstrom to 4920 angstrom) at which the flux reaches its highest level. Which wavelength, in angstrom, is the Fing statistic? 4906.5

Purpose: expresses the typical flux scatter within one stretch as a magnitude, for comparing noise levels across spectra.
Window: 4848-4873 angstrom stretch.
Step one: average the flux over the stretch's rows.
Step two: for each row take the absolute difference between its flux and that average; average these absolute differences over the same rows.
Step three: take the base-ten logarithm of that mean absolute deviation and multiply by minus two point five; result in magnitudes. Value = 1.3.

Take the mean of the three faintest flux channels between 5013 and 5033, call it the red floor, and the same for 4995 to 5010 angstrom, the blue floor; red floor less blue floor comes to 1.4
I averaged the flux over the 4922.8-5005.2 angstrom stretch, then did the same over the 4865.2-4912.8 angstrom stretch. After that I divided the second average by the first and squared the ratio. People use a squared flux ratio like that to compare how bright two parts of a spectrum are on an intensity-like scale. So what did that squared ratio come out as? 0.95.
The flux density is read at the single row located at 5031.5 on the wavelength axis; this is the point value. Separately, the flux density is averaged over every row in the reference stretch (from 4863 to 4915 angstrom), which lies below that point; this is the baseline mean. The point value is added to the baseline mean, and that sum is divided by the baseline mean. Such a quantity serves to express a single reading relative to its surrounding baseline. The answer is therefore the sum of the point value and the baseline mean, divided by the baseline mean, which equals 2.19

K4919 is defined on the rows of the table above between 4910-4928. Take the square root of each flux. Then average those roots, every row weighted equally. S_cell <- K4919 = 2.63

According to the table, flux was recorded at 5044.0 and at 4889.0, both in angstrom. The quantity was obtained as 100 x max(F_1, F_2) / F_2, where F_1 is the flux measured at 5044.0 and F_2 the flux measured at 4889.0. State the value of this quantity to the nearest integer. 111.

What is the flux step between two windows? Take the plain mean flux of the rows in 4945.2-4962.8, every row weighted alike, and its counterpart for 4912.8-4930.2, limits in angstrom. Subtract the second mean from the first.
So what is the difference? 0.82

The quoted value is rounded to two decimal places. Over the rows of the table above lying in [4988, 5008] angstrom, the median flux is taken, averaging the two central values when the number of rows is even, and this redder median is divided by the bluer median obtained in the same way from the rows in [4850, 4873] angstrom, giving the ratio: 1.01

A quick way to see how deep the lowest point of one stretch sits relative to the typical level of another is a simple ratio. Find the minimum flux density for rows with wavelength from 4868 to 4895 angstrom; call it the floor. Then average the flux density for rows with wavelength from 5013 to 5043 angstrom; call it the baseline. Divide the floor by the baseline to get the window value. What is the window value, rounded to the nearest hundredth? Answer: 0.87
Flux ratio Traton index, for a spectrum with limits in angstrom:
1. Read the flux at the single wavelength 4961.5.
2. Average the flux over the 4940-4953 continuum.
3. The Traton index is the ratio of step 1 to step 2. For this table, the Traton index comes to 0.97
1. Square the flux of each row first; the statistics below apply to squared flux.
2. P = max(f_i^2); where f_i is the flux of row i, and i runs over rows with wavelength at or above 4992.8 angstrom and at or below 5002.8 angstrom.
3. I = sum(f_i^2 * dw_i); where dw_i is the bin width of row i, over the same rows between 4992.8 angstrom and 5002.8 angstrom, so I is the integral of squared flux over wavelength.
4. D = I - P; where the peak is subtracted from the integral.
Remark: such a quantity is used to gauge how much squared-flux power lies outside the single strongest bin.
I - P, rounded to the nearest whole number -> 478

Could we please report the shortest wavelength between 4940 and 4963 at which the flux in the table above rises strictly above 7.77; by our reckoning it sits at 4941.5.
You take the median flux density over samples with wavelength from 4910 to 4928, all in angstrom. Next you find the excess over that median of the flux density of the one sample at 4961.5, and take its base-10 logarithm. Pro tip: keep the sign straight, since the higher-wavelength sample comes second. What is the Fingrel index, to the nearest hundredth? -0.06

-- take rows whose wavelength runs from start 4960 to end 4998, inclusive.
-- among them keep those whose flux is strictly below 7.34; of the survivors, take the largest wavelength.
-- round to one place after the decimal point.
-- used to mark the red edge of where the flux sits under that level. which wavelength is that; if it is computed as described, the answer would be 4996.5 angstrom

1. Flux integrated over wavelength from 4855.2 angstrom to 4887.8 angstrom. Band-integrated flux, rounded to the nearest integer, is 246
